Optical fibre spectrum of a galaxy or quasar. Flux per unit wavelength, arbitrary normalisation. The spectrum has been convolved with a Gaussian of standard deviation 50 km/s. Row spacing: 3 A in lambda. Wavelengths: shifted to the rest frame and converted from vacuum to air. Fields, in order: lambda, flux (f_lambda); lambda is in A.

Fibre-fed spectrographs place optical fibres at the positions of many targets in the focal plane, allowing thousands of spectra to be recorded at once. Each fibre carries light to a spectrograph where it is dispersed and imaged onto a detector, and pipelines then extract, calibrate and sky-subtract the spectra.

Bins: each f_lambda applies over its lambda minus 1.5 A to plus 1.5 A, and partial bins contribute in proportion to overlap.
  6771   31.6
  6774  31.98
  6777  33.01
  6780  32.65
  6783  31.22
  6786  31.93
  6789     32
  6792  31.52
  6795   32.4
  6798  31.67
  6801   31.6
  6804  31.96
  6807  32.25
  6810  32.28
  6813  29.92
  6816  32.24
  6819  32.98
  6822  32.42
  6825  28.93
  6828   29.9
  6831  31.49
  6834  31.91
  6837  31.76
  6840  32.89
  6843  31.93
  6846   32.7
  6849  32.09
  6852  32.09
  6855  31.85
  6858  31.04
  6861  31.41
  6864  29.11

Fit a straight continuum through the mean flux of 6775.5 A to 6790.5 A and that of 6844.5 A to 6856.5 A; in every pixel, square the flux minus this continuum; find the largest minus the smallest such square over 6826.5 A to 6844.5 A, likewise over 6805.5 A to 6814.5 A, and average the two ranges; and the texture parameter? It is 5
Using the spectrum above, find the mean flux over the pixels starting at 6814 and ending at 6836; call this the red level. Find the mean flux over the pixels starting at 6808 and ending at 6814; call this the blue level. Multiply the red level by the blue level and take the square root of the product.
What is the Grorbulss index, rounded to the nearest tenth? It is 31.3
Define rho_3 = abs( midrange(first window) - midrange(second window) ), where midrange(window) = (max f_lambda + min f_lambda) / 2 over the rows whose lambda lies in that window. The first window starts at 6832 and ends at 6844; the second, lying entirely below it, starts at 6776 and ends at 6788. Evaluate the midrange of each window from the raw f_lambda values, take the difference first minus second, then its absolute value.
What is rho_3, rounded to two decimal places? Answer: 0.21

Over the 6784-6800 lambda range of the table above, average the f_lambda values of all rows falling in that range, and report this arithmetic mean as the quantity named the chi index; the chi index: 31.9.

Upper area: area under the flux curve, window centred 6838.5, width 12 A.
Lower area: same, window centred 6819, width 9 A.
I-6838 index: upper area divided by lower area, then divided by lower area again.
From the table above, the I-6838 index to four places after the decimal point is 0.0045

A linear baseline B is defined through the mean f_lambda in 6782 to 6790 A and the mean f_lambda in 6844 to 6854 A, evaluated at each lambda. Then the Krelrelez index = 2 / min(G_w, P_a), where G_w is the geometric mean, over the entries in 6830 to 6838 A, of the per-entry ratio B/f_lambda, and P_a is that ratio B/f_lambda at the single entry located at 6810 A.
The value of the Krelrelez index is 2.022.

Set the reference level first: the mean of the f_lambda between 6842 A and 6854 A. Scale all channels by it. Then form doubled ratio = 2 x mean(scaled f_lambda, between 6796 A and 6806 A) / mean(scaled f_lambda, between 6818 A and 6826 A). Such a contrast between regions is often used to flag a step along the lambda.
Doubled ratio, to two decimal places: 2.02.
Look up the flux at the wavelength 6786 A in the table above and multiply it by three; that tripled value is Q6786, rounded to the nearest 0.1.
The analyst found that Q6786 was 95.8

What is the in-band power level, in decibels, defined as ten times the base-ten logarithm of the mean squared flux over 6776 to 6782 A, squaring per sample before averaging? 30.3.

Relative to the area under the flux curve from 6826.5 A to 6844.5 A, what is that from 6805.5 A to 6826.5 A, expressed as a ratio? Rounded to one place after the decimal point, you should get 1.2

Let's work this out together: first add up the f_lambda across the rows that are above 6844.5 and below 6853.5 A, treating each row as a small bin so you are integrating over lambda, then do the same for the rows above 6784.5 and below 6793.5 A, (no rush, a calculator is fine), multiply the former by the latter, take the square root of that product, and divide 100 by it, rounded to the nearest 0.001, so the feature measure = 0.347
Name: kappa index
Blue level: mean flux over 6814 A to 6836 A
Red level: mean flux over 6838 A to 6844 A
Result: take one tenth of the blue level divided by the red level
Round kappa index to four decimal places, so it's 0.0969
